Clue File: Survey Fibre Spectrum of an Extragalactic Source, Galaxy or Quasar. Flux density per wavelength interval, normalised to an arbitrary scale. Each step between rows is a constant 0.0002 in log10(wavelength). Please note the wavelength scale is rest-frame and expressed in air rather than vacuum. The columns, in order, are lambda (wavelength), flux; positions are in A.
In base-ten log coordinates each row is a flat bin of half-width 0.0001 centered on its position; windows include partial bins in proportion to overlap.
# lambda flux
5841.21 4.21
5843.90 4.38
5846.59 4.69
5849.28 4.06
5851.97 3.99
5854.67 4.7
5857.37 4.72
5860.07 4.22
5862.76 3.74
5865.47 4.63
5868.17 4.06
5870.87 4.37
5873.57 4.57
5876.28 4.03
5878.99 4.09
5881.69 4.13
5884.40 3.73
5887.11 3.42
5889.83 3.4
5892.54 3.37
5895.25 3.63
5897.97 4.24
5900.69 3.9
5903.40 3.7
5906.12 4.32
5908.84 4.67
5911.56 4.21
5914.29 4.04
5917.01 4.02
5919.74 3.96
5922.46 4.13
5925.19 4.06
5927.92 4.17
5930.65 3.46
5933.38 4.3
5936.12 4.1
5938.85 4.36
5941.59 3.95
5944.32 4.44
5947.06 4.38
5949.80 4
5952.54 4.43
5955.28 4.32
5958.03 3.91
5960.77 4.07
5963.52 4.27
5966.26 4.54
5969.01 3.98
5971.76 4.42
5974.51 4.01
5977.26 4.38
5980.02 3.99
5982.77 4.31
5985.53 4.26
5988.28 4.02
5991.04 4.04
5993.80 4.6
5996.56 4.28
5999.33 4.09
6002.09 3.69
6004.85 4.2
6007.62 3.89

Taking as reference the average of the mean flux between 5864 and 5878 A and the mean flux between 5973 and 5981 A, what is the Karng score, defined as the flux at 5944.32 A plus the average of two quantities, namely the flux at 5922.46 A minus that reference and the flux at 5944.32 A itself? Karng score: 6.6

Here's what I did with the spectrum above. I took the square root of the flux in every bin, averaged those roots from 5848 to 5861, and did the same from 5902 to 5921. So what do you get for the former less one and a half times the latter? -0.97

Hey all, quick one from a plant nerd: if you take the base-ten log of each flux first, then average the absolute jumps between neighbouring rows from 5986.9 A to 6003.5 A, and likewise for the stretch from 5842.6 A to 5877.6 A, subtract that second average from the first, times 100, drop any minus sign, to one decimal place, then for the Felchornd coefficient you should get 1.3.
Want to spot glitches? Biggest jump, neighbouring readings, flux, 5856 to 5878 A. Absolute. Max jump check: 0.89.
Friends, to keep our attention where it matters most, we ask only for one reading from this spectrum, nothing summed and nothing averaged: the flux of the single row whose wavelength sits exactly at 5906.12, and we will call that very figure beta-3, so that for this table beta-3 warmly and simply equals 4.32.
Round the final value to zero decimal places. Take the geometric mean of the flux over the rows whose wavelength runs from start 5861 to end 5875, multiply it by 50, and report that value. 213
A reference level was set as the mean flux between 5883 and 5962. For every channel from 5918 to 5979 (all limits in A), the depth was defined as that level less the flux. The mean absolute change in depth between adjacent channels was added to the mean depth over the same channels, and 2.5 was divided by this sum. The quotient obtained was 13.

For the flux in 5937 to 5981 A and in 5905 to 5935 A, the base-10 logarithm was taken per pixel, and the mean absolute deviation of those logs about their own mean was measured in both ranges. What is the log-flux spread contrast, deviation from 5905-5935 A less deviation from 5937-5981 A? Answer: 0.000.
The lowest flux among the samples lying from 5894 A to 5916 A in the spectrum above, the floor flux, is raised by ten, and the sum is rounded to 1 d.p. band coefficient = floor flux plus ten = 13.6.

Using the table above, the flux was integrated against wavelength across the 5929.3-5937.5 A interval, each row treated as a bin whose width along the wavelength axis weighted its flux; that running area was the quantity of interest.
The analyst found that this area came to 32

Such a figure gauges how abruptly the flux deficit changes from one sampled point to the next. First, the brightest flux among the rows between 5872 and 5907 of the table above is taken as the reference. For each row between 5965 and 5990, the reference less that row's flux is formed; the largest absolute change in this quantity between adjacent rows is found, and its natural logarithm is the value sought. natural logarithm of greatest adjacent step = -0.6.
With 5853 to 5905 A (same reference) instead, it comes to -0.1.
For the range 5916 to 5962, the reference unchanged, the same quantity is -0.2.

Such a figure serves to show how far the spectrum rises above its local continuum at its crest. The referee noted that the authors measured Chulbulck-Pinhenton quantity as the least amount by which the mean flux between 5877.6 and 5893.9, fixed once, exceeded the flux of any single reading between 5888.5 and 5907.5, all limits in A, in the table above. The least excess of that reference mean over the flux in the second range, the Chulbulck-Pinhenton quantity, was -0.63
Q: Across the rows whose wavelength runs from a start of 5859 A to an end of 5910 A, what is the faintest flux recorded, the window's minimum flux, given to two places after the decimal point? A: 3.37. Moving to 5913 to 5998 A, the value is 3.46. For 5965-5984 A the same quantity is 3.98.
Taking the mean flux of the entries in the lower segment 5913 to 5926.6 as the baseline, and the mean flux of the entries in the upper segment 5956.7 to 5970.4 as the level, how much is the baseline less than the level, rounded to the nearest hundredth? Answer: 0.11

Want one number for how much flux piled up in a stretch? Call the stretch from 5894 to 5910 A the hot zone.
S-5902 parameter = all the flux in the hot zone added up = 24.46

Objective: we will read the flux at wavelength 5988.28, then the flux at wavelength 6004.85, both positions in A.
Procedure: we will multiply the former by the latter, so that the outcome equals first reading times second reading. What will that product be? 16.9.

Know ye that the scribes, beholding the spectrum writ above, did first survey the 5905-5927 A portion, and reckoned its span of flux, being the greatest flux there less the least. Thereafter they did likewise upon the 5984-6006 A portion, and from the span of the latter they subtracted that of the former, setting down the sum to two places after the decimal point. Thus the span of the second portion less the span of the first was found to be 0.20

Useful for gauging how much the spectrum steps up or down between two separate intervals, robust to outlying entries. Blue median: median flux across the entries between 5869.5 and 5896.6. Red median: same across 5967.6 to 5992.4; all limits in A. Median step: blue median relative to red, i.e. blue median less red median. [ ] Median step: -0.16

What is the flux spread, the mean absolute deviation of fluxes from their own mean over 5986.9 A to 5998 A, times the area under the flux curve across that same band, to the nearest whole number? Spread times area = 10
